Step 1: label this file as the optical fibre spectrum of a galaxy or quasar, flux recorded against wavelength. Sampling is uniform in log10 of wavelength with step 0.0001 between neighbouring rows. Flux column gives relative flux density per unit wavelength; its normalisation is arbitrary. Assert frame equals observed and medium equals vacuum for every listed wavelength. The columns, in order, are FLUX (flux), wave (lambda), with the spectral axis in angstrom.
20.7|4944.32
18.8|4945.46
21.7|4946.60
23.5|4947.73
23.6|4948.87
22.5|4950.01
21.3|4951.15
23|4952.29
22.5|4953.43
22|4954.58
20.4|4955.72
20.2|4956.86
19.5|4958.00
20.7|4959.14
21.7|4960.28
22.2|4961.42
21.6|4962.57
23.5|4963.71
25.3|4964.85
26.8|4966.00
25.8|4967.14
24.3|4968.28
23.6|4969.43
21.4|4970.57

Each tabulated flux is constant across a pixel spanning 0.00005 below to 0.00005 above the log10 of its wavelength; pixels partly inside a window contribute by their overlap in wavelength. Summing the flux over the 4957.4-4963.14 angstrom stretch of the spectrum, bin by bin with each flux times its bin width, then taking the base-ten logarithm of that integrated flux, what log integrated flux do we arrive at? 2.08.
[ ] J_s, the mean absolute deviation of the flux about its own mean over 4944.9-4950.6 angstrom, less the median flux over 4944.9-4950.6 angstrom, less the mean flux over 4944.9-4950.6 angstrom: -43.1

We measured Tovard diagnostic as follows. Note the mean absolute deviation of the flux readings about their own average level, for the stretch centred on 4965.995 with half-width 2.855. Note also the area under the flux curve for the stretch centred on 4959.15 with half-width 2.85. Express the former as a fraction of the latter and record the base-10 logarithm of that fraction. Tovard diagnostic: -2.08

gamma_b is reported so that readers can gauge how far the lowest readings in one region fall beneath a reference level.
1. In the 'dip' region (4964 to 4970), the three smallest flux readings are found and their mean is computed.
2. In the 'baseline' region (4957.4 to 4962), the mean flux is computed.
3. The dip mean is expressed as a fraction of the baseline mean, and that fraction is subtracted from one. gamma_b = -0.16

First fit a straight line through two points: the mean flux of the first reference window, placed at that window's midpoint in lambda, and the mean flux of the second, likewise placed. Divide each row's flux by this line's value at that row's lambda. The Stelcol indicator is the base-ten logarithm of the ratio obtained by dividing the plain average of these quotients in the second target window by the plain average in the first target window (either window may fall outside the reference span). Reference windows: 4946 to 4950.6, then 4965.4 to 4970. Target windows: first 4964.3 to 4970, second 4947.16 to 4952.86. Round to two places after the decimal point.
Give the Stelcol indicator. -0.01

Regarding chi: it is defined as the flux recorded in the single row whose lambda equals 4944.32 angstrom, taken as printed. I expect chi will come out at 20.7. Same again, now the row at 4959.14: 20.7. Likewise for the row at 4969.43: 23.6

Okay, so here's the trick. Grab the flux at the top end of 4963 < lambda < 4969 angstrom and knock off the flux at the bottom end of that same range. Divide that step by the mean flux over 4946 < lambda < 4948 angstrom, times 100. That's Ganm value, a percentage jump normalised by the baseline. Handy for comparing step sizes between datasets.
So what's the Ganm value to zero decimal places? 4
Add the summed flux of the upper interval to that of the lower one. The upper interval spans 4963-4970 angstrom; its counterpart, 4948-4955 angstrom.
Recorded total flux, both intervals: 284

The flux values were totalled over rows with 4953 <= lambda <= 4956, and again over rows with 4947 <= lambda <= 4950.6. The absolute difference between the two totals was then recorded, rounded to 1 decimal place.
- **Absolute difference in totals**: 4.7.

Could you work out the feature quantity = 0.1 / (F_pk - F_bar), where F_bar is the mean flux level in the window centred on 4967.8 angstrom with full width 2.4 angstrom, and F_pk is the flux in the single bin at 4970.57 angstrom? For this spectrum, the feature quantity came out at -0.03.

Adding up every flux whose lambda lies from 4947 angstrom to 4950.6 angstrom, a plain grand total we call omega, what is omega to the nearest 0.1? 69.6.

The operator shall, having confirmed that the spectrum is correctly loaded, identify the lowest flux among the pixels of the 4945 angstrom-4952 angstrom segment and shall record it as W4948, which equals 18.8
